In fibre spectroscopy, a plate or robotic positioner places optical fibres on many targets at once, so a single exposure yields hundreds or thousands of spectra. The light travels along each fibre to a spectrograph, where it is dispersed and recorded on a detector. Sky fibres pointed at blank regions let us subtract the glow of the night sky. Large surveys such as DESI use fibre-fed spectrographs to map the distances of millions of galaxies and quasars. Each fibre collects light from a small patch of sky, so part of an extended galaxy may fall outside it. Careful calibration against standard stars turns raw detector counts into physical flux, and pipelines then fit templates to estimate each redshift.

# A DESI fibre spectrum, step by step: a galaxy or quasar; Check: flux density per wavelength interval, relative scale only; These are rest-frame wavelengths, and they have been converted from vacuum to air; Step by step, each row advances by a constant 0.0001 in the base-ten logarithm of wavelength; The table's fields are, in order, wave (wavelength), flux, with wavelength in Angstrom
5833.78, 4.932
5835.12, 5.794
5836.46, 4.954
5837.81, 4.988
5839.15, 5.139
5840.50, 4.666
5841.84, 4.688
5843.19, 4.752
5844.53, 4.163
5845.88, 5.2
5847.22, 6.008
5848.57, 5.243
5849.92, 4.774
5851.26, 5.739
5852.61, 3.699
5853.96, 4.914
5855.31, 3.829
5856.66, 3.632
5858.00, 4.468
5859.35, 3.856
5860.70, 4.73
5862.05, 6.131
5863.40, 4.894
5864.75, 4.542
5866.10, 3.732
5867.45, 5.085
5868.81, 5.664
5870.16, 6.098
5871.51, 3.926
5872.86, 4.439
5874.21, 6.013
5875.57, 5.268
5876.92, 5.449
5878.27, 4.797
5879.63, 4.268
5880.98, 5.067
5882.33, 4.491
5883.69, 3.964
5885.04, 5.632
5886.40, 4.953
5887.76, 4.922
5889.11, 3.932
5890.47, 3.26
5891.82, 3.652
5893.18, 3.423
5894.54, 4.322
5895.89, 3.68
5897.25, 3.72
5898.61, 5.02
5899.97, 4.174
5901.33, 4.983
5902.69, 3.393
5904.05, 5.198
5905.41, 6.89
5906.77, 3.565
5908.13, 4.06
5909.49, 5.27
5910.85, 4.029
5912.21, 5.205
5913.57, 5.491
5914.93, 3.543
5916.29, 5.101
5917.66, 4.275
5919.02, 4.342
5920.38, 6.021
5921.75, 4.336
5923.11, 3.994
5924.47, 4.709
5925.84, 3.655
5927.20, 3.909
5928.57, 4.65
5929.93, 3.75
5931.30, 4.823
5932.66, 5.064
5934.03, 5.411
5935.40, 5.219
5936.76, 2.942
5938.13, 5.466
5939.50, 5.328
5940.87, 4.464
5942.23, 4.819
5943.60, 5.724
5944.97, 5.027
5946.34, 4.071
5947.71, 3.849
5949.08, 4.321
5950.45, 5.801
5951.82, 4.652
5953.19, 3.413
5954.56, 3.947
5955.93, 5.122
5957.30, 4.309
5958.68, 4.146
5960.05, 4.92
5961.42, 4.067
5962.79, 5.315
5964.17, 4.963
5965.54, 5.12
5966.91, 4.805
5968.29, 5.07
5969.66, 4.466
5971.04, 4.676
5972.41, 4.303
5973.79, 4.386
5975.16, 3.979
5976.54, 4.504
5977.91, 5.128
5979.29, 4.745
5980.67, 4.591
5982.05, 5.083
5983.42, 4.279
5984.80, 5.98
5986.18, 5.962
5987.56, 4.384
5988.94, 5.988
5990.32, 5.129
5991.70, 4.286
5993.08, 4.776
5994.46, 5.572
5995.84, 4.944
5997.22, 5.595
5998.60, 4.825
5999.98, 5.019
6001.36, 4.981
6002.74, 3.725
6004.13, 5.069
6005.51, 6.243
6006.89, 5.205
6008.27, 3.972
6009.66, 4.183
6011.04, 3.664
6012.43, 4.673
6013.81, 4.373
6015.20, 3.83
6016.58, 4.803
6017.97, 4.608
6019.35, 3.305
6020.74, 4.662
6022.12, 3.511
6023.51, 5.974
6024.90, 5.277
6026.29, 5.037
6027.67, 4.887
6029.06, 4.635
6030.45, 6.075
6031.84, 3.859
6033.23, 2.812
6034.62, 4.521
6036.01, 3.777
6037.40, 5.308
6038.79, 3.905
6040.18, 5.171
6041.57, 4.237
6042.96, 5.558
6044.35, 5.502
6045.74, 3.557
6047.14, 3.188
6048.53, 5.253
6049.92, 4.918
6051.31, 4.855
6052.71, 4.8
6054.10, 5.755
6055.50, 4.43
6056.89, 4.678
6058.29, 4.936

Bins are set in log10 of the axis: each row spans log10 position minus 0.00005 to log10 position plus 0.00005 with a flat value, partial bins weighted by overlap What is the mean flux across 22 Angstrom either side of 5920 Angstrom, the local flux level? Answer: 4.6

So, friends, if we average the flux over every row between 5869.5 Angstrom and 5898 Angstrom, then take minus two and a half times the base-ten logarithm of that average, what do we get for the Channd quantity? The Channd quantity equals -1.64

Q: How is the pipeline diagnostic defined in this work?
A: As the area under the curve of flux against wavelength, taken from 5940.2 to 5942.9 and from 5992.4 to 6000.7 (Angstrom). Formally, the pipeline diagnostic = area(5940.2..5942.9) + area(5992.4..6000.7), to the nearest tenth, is 55.1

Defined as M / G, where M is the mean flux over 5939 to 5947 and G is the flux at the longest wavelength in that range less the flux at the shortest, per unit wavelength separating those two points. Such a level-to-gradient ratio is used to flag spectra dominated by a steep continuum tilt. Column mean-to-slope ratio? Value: -27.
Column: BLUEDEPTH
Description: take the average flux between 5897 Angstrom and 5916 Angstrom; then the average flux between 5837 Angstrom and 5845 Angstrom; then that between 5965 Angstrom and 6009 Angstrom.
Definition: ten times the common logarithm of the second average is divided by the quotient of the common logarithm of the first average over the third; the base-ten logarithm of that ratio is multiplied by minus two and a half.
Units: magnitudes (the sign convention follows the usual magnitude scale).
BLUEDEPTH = -4.24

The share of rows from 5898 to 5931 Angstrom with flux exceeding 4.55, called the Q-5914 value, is 0.46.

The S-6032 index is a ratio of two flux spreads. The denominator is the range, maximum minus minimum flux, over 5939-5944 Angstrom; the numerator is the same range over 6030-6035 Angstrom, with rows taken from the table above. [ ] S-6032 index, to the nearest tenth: 2.6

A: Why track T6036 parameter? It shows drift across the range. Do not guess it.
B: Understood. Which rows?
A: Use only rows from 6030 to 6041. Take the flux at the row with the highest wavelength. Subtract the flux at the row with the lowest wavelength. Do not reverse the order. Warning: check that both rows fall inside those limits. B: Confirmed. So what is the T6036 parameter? -0.90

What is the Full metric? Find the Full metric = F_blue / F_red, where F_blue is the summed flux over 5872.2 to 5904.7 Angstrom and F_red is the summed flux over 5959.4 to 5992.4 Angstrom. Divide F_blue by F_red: 0.93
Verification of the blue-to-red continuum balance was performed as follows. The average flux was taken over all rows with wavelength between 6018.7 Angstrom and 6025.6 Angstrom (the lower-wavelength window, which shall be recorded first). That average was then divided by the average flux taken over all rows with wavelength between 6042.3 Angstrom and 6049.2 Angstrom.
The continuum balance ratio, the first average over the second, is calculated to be 0.99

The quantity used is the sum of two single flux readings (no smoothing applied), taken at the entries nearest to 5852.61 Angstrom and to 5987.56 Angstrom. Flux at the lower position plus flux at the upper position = 8.1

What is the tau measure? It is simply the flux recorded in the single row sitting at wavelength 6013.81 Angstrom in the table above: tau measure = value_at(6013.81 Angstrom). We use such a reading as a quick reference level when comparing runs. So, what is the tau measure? 4.373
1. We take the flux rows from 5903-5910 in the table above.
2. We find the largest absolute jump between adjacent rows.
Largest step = 3.3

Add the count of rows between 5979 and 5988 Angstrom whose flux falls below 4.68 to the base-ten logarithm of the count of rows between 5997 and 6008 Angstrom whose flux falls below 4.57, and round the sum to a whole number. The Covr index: 3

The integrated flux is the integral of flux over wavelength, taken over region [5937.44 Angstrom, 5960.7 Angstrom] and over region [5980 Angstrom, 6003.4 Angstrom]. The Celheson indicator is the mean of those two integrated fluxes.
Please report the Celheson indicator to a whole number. 113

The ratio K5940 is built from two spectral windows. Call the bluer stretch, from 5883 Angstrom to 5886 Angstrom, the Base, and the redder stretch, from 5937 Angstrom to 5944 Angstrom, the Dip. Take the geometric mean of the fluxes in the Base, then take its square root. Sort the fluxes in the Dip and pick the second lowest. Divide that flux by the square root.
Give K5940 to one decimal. 2.2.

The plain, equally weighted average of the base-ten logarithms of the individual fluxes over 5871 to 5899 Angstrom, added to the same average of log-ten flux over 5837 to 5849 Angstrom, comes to 1.34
